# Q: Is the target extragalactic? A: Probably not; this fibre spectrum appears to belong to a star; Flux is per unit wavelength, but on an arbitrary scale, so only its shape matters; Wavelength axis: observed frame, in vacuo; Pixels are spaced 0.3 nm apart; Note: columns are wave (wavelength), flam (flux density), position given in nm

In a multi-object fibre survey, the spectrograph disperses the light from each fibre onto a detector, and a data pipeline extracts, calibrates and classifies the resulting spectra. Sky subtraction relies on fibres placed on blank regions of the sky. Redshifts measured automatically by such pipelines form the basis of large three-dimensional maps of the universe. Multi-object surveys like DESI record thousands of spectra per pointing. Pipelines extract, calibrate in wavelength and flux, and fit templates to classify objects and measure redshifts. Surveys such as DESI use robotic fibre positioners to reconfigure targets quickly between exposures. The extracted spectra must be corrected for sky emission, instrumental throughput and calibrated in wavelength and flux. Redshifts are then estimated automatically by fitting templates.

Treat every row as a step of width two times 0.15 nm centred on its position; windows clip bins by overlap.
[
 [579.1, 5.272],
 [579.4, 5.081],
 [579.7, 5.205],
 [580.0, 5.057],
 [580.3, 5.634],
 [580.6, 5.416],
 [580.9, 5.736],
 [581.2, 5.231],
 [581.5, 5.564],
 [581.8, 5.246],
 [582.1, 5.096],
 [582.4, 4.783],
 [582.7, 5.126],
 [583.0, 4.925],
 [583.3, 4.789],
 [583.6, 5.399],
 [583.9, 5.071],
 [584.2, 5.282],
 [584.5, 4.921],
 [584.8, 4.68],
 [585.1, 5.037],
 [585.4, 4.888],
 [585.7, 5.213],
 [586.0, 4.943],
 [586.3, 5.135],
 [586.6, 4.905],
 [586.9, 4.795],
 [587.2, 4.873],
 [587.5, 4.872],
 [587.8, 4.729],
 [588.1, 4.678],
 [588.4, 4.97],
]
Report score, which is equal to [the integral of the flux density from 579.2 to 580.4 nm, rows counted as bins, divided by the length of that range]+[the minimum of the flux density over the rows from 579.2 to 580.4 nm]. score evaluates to 10.3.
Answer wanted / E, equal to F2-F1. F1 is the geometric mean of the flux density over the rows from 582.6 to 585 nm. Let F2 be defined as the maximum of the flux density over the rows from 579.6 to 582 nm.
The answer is 0.7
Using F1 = 5.02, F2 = 5.736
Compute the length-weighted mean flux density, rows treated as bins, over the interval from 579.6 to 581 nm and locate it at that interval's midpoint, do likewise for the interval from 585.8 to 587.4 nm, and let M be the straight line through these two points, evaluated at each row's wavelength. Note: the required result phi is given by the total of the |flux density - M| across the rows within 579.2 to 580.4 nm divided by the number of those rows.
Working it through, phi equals 0.31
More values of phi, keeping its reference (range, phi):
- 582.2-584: 0.26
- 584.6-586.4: 0.16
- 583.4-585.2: 0.17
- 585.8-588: 0.07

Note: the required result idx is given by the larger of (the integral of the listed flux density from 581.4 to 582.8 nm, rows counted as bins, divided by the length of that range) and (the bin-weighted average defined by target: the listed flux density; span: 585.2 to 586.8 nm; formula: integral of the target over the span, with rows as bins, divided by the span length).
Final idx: 5.15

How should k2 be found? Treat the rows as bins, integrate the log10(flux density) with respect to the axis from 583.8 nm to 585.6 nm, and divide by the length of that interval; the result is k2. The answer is 0.6972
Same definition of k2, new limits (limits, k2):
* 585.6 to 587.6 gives 0.6952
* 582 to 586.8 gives 0.6994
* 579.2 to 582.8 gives 0.7210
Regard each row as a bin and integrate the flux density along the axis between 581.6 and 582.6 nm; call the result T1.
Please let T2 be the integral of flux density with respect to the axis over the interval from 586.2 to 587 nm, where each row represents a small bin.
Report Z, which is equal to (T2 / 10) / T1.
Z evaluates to 0.078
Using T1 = 5.1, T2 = 3.95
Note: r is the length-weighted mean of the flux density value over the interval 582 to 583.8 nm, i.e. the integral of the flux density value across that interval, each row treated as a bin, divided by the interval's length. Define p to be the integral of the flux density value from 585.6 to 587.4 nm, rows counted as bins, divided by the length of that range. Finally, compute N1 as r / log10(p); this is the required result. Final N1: 7.2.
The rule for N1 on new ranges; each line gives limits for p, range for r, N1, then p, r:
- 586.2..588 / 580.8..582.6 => 7.6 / 4.87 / 5.26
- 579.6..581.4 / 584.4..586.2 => 6.8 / 5.39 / 4.95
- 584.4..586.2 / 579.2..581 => 7.7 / 4.95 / 5.34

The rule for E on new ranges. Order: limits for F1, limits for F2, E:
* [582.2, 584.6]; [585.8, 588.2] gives 0.1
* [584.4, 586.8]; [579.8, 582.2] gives 0.8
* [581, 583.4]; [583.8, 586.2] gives 0.2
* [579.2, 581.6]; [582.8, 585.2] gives 0.0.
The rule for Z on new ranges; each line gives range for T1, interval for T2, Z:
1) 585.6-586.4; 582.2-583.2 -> 0.121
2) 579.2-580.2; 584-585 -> 0.097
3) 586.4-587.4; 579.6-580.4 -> 0.087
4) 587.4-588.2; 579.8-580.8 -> 0.141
